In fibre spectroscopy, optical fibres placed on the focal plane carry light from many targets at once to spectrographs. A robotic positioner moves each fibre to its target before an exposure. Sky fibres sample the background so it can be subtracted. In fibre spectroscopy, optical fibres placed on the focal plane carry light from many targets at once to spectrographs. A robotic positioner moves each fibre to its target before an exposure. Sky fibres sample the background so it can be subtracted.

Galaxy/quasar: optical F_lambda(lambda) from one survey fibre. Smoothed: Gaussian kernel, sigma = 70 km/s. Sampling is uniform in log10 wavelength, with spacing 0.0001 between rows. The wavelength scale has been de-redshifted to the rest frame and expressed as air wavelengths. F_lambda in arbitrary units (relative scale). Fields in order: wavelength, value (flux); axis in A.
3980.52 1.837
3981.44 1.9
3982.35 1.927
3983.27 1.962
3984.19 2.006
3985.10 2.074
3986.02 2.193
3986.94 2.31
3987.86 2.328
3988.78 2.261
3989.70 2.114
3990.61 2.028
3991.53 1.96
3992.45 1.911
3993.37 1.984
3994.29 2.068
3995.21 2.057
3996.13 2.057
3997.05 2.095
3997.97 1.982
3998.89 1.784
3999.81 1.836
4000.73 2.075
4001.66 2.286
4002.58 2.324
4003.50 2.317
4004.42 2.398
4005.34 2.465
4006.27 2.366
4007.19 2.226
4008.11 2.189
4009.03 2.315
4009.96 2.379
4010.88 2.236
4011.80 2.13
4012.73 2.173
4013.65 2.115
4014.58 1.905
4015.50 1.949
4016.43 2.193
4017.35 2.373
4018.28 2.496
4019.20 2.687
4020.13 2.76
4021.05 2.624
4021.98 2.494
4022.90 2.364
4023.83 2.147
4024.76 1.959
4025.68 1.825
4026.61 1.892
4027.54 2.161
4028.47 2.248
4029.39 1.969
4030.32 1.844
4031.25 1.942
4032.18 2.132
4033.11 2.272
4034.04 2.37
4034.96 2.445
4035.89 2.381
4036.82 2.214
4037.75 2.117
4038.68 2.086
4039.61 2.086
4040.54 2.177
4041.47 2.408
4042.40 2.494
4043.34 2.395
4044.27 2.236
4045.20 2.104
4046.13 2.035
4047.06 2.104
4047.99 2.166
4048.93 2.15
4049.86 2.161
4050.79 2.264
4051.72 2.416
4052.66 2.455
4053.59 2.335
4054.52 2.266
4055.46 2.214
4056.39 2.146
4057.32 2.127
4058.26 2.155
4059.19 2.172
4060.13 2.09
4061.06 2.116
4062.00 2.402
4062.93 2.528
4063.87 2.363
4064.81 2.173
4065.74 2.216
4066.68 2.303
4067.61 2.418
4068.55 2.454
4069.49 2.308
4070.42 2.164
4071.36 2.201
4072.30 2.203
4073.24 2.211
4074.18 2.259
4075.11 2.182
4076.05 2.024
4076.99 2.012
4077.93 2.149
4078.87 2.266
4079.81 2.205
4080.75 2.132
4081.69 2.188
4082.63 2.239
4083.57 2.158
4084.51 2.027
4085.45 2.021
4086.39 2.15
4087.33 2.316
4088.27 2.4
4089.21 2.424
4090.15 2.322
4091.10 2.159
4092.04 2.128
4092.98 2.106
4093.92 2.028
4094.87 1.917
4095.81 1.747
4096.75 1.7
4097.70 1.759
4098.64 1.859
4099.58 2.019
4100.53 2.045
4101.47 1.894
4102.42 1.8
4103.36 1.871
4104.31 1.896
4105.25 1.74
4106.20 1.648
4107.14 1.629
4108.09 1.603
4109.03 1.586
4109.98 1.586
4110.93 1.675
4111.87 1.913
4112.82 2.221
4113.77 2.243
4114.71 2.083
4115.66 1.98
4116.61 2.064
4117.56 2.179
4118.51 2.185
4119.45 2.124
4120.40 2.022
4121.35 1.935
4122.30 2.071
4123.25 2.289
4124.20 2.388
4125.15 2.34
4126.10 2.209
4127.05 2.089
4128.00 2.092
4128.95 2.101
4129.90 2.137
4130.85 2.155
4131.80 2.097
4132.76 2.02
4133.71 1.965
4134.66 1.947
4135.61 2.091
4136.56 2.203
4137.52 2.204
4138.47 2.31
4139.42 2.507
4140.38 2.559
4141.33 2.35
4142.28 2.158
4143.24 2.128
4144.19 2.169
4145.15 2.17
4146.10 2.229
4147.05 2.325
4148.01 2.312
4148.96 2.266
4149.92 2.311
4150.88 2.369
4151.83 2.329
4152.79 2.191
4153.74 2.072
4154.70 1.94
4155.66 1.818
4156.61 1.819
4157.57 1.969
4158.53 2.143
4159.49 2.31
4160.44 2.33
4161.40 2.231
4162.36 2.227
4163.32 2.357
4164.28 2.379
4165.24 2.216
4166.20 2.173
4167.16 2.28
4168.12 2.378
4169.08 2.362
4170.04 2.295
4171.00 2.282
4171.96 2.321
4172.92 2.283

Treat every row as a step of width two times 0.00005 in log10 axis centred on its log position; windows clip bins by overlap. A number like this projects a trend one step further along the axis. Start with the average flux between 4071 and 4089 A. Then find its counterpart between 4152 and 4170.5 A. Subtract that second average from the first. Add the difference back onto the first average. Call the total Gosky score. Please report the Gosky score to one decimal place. 2.2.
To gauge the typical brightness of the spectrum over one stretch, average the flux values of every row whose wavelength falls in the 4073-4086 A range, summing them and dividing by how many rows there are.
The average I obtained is 2.15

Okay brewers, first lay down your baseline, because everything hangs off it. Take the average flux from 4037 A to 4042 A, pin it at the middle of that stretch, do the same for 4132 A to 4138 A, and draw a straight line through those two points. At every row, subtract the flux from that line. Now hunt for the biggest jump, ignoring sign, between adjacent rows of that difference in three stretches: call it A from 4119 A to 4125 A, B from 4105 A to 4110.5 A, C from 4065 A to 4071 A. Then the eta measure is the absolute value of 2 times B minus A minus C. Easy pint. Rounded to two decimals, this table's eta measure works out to 0.18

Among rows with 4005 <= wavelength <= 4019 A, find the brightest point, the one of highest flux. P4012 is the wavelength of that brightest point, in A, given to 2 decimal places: 4018.28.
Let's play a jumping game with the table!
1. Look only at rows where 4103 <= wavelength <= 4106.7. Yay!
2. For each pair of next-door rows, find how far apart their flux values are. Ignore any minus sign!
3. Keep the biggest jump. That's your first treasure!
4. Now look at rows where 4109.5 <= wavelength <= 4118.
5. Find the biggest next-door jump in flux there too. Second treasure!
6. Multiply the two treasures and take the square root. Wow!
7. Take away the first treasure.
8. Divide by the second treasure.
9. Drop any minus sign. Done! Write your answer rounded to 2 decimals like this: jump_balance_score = 0.21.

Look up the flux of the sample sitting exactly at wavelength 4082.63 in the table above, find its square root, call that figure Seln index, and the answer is 1.496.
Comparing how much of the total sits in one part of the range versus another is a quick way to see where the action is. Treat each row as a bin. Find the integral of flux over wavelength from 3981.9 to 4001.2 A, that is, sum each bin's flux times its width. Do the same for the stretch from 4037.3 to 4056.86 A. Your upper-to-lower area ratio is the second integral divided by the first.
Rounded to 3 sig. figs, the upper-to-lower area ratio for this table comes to 1.10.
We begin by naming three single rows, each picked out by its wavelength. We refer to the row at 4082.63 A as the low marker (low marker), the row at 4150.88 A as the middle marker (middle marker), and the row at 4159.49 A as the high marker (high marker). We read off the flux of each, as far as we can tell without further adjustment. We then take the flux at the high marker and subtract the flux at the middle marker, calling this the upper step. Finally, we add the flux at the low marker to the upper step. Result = 2.2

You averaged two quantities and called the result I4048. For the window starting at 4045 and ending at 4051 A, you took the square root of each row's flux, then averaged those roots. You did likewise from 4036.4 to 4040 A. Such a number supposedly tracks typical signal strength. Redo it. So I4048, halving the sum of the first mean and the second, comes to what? 1.460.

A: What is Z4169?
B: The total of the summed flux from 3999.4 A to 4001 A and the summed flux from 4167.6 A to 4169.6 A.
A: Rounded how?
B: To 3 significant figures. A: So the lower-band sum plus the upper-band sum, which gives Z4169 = 8.65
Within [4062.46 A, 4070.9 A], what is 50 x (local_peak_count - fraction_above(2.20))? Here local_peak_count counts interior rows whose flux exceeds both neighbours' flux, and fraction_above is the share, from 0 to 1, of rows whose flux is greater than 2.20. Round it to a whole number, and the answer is 11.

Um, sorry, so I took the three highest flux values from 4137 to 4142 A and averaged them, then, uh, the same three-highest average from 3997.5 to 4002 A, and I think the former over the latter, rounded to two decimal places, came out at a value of 1.17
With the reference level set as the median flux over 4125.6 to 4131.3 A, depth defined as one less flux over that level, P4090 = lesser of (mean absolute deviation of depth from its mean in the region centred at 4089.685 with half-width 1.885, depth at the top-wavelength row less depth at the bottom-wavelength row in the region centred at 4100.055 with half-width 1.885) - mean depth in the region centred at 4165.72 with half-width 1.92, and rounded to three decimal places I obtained 0.051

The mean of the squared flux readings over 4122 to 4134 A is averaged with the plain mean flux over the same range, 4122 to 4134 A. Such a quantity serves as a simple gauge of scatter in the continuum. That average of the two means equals 3.4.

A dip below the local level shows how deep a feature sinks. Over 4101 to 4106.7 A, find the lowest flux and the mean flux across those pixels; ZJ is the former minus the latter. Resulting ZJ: -0.16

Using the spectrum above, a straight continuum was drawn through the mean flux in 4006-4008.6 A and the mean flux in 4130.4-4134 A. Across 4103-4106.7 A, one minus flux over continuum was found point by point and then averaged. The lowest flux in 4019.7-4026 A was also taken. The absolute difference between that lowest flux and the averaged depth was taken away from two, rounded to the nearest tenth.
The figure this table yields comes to 0.3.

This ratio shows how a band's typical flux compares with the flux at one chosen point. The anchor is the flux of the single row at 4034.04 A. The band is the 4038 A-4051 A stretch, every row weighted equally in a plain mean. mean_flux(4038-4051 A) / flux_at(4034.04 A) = 0.93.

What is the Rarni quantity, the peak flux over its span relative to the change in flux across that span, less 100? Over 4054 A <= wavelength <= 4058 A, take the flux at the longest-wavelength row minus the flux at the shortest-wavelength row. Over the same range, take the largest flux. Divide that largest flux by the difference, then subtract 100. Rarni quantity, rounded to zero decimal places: -116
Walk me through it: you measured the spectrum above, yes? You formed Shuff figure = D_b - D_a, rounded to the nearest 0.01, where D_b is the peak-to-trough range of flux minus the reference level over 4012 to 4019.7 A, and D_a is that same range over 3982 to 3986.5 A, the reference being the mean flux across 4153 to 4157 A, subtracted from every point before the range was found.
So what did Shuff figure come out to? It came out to 0.52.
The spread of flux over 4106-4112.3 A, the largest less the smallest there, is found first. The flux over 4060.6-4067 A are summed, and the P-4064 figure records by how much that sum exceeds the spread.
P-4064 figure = 15.8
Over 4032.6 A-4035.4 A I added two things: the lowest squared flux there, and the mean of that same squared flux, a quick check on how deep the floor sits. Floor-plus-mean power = 10.7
